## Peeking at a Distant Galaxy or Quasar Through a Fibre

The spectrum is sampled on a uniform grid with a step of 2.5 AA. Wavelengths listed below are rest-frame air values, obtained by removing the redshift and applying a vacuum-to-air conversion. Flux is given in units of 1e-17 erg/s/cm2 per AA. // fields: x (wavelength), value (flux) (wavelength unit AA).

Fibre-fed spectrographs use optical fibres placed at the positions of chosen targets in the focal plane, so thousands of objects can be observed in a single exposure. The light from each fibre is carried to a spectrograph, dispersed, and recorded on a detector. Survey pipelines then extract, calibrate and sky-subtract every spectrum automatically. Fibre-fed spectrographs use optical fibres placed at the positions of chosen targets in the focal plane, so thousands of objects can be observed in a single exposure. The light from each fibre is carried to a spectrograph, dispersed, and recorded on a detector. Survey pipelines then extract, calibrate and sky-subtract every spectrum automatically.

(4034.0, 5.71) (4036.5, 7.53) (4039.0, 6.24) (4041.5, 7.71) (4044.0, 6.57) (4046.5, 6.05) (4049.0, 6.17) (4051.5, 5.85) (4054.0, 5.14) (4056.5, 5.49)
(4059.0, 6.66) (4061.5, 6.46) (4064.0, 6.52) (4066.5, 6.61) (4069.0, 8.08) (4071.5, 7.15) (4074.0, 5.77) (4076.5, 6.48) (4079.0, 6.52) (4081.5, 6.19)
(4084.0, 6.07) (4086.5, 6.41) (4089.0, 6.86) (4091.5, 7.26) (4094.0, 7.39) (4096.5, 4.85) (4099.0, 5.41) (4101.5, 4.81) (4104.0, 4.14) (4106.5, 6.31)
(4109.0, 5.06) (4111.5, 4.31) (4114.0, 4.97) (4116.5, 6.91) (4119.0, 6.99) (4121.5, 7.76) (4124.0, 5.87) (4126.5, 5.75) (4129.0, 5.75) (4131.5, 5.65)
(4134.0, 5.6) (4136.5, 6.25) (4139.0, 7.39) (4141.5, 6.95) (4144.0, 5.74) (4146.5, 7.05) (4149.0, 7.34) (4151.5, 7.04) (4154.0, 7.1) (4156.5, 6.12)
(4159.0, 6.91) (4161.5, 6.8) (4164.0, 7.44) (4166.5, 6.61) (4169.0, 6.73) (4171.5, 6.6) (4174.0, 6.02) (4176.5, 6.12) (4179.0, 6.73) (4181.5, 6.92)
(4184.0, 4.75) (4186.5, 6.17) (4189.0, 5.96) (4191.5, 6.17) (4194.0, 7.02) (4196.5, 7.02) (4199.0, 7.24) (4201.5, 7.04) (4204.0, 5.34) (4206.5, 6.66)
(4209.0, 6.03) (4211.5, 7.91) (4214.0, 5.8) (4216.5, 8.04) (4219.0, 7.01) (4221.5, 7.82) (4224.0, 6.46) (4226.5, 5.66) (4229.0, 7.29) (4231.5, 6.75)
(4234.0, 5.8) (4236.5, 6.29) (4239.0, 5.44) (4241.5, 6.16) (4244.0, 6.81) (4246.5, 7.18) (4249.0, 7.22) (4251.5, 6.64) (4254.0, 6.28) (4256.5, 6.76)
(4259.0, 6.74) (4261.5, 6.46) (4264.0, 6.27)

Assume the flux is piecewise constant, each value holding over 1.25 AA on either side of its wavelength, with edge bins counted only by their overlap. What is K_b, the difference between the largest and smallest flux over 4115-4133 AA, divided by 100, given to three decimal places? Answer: 0.021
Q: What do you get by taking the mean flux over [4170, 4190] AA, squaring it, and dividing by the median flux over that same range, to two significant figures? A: 6.2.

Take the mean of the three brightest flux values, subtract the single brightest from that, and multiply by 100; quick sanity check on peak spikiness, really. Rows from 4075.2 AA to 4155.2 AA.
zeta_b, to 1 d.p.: -24.7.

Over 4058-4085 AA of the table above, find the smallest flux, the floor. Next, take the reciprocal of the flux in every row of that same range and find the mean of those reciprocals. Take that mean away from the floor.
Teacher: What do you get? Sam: 5.62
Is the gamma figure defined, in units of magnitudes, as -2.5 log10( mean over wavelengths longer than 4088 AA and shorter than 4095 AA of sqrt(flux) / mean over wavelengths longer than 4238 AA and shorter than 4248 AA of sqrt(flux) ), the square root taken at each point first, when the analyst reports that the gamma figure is -0.06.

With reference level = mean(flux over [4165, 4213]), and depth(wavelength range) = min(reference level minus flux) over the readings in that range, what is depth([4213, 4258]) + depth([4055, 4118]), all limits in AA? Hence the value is -3.17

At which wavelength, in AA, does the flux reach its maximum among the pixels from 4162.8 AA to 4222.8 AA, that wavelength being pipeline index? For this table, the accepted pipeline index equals 4216.5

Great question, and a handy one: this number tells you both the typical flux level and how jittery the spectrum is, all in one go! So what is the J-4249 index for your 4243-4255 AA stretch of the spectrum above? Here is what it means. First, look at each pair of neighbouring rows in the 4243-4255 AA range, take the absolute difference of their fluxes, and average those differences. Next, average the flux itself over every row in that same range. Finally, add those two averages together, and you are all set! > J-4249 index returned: 7.2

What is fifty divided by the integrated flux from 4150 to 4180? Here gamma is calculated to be 0.249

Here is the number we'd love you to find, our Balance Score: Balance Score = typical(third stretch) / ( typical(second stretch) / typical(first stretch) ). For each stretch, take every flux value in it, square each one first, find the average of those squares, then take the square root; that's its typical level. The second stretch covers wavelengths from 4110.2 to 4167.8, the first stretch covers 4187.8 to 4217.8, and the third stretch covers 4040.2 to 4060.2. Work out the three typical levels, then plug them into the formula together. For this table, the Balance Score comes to 6.5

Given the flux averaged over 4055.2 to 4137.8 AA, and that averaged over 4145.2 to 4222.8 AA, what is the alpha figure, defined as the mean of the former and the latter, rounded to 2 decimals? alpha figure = 6.41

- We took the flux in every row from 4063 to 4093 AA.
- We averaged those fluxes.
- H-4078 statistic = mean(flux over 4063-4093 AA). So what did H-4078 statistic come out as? 6.7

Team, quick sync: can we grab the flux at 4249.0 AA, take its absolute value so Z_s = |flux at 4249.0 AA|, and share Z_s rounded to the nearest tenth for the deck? 7.2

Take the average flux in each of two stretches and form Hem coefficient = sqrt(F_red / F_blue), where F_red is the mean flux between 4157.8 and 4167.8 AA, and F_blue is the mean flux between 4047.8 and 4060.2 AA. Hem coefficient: 1.09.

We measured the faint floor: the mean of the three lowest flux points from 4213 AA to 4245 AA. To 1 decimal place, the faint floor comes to 5.6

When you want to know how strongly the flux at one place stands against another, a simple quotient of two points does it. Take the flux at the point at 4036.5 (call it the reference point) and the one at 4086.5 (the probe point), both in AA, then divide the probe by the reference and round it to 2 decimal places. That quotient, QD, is 0.85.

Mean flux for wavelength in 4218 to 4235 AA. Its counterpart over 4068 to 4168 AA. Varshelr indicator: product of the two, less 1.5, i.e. 40.8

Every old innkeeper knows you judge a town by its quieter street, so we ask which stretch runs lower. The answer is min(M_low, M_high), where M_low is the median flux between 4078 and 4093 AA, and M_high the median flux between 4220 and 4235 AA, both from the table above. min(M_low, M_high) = 6.5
